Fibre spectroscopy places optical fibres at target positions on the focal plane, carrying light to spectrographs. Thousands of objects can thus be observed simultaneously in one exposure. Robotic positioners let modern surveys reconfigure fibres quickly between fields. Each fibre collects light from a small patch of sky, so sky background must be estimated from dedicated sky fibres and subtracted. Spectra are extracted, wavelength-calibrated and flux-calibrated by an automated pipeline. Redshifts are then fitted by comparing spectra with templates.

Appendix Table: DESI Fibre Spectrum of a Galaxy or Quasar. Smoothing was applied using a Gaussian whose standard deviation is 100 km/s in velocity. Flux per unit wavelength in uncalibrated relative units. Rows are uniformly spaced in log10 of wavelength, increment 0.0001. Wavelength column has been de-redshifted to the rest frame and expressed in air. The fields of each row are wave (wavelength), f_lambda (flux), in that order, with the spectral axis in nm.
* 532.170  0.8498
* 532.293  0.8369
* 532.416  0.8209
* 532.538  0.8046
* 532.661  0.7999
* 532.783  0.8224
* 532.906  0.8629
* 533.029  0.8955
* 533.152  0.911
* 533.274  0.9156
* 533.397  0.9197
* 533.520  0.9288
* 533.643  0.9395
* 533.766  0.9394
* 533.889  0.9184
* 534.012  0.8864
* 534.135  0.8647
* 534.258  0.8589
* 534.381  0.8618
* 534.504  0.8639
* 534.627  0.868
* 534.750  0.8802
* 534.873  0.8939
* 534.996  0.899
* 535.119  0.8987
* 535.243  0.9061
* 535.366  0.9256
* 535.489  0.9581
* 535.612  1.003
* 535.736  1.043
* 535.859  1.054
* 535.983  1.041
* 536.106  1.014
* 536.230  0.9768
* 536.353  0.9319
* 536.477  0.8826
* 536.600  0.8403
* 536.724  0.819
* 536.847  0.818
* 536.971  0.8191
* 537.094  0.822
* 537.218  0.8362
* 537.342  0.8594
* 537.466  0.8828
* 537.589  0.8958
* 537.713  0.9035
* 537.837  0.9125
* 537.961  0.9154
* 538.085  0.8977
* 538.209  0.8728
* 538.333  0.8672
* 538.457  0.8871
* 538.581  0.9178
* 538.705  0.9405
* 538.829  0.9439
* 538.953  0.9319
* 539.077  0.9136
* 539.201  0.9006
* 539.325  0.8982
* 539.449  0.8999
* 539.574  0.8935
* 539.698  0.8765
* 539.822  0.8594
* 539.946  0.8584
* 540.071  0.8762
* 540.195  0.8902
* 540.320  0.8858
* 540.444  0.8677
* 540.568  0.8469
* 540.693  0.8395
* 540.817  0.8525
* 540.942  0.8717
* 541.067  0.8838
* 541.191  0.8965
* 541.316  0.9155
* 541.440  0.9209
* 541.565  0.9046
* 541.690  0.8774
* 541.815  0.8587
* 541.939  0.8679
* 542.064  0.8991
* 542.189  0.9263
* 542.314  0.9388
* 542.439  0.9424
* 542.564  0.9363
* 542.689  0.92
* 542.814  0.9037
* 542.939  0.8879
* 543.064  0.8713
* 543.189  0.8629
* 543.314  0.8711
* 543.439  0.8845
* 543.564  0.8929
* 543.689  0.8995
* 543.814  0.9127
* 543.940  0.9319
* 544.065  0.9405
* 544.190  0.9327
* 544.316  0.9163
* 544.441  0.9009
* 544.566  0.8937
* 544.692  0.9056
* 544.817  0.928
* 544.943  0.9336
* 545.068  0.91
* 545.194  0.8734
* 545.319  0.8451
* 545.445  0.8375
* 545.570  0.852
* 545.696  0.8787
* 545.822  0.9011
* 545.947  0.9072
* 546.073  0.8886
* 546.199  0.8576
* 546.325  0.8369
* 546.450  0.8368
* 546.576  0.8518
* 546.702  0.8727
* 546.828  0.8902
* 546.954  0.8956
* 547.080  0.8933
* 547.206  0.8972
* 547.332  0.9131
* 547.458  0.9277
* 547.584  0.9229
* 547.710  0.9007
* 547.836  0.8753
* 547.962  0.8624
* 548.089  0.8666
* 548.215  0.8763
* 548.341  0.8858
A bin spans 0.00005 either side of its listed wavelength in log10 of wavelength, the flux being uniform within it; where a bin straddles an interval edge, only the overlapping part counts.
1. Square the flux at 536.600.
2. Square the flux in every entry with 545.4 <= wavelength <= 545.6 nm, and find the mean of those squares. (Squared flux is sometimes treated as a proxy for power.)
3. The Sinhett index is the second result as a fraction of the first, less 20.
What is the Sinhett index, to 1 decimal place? -19.0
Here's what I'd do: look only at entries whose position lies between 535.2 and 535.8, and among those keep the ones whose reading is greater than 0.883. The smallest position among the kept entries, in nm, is 535.243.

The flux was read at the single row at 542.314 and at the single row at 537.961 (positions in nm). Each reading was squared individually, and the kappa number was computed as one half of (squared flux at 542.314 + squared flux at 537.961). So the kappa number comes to 0.86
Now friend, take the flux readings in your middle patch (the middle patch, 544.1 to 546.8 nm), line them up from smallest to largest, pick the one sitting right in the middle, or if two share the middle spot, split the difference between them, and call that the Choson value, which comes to 0.889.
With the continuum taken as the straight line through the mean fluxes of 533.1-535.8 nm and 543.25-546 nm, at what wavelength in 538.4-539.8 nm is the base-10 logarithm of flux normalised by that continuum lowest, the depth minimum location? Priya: 539.698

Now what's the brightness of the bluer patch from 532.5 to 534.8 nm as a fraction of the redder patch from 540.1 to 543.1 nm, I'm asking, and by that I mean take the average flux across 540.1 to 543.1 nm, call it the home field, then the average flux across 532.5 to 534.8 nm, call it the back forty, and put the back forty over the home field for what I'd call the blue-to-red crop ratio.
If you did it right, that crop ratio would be 0.99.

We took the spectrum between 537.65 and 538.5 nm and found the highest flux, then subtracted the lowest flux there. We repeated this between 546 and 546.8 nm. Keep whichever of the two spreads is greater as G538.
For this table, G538 0.052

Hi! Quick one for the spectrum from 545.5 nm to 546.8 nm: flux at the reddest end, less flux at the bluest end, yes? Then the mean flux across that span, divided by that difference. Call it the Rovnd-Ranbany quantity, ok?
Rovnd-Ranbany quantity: 42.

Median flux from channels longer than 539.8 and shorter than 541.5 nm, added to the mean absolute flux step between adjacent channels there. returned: 0.89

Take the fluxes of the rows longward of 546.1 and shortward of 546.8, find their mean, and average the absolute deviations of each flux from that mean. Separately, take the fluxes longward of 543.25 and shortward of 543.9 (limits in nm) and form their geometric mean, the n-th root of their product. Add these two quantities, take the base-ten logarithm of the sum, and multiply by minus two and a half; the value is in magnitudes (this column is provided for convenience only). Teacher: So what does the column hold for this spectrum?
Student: 0.11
